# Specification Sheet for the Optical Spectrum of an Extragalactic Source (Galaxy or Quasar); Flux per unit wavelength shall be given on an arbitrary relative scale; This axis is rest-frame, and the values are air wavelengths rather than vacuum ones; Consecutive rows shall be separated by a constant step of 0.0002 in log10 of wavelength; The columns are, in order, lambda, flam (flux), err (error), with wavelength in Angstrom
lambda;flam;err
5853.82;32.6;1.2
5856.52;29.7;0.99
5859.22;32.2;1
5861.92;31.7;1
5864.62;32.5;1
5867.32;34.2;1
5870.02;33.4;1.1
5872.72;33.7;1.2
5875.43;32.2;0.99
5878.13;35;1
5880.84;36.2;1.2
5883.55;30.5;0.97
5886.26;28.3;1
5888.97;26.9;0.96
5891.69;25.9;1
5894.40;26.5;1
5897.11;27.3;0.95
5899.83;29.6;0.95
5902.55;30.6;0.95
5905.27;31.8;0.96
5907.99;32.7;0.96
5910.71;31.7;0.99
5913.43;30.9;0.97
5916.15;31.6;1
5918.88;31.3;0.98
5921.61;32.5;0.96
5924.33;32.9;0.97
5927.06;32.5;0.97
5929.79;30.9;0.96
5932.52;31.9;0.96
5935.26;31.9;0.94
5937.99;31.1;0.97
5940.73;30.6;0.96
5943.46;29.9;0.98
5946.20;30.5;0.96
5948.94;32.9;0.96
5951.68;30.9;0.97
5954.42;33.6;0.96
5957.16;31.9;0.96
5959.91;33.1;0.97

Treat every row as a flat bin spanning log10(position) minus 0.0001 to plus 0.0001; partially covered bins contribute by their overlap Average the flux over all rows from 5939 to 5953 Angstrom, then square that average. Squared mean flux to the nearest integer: 959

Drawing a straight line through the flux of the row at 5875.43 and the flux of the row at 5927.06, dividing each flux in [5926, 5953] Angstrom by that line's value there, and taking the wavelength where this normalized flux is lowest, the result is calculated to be 5943.46 Angstrom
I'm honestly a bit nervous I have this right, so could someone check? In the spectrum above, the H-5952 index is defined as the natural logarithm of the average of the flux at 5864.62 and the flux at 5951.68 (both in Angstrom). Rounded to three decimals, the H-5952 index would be 3.456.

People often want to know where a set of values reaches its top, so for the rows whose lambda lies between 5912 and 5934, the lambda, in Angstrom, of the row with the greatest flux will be 5924.33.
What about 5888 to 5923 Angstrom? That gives 5907.99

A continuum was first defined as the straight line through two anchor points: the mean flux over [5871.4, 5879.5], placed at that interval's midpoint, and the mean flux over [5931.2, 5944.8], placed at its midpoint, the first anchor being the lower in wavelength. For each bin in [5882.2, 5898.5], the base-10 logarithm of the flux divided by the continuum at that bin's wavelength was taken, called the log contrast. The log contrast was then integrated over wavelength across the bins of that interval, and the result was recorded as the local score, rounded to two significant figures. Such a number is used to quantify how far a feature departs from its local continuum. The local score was -1.3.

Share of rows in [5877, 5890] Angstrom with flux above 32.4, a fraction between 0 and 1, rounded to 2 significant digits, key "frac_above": 0.40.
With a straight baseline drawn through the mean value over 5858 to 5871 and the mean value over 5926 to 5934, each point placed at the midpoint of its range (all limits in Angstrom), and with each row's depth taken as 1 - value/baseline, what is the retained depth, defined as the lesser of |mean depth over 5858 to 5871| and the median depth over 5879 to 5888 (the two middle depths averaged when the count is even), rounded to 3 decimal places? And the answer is 0.000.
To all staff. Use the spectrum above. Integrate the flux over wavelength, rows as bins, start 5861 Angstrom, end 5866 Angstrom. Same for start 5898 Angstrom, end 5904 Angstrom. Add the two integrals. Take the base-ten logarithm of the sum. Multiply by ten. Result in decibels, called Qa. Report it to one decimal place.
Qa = 25.3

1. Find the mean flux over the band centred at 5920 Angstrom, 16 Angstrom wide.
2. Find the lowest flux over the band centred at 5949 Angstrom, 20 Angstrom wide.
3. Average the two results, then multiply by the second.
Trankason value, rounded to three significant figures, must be 925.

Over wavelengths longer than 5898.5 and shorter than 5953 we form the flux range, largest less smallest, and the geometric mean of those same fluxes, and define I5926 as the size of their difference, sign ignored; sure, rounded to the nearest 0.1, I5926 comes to 28.1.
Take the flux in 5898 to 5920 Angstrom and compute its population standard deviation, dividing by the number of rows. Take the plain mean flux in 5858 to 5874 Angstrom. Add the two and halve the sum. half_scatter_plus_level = 16.9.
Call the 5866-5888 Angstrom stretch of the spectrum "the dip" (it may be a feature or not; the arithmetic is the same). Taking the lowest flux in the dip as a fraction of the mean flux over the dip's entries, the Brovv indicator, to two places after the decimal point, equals 0.86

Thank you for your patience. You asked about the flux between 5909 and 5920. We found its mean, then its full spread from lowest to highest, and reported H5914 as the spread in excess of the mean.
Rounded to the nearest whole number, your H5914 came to -31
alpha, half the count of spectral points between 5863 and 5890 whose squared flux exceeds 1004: 3.5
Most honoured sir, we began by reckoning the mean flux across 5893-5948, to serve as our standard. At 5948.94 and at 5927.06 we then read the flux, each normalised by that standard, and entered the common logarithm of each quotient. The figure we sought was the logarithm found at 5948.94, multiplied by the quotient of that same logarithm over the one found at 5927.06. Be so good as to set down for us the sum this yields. 0.033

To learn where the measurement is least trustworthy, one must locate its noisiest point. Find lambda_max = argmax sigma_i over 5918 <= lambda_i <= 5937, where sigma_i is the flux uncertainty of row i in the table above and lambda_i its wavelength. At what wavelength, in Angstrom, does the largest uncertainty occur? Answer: 5918.88 Angstrom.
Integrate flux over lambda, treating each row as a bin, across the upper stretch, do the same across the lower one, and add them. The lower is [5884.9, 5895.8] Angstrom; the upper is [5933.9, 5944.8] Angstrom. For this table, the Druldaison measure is 630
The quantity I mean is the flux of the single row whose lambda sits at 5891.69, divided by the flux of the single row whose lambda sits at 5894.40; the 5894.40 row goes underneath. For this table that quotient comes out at 0.98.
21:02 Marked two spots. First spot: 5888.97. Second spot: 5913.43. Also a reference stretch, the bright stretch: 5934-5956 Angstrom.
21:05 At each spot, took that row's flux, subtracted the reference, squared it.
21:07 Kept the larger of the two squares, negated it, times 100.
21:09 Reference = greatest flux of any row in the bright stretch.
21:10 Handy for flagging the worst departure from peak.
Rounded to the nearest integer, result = -4489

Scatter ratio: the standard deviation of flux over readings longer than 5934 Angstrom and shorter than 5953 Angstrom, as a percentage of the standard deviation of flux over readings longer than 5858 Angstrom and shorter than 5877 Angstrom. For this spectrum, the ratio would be 108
